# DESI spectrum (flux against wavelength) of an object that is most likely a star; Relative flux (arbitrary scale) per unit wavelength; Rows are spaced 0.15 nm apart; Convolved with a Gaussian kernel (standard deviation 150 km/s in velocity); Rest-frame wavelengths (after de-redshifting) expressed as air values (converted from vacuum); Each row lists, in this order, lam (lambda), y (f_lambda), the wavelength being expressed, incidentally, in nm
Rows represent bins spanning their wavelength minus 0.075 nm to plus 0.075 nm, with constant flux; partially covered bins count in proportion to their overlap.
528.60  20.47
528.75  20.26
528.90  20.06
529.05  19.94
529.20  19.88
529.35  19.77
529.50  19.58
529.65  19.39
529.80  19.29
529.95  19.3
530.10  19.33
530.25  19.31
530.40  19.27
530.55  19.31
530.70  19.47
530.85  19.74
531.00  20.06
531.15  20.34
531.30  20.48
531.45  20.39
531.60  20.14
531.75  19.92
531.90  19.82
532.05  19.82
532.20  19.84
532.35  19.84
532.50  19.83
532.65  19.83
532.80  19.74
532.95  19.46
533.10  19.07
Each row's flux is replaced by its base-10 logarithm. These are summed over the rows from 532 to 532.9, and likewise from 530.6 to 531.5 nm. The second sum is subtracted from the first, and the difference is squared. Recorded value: 0.0012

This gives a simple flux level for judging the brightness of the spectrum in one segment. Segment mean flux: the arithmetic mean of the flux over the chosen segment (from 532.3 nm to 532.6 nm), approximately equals 19.8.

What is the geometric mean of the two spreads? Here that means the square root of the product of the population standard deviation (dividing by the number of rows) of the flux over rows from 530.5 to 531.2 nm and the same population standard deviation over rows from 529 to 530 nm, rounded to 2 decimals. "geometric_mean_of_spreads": 0.31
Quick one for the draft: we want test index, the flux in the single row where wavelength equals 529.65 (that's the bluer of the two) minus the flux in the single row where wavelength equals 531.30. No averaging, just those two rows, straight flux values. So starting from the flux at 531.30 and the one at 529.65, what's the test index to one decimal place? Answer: -1.1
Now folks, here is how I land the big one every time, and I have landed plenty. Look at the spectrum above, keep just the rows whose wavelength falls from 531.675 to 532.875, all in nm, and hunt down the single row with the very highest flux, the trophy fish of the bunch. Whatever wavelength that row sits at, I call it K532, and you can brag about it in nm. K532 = 531.75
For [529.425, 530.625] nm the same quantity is 529.50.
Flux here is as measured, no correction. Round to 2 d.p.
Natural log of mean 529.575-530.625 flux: 2.96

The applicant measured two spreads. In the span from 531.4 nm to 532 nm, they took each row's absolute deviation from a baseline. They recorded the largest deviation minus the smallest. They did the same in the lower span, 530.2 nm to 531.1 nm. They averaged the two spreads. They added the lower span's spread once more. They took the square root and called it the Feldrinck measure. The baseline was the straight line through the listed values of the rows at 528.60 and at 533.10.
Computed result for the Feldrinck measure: 1.07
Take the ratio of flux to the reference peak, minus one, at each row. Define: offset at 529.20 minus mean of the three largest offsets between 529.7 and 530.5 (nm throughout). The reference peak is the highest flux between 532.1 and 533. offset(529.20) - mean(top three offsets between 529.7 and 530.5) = 0.029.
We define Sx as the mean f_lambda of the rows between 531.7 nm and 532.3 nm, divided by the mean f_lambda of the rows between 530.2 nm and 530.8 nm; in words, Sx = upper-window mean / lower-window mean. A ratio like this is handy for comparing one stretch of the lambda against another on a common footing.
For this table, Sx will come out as 1.03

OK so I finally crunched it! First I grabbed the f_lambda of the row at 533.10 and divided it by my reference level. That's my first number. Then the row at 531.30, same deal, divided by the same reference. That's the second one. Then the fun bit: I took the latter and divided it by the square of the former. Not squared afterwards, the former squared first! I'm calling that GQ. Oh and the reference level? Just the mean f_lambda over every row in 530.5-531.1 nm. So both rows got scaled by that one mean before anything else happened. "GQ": 1.11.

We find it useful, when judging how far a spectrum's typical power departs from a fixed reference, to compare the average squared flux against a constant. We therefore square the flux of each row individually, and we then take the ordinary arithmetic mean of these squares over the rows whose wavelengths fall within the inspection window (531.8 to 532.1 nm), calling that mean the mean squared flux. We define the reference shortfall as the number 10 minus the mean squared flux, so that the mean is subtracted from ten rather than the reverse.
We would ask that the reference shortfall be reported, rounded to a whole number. -383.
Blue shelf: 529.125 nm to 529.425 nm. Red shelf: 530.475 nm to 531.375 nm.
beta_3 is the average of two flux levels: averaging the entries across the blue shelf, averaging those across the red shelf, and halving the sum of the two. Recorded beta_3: 19.9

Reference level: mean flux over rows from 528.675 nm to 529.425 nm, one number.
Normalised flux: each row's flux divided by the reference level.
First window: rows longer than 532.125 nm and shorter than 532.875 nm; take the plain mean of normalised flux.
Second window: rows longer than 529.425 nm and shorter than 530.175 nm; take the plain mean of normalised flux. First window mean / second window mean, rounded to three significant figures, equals 1.02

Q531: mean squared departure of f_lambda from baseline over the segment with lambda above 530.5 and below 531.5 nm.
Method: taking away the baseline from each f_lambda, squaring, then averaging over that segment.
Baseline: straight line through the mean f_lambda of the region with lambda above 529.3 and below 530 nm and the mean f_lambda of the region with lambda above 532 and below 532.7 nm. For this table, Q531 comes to 0.26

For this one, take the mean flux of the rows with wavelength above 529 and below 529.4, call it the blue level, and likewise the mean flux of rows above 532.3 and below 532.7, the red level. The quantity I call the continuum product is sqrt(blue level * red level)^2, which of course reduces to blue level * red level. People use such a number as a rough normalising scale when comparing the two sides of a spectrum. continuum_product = 394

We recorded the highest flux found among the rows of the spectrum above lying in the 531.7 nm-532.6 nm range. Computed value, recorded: 19.92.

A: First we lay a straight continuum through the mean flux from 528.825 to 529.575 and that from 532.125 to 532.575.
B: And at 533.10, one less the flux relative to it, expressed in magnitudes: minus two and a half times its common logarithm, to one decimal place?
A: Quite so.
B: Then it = 3.5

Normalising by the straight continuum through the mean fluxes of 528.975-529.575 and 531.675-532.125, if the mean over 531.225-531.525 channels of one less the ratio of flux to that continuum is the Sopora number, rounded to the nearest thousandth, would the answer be -0.030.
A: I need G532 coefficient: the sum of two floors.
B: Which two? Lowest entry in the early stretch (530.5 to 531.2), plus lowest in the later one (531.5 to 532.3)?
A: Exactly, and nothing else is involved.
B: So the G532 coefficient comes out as 39.1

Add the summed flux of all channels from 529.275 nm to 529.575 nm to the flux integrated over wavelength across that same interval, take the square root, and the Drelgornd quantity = 6.73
